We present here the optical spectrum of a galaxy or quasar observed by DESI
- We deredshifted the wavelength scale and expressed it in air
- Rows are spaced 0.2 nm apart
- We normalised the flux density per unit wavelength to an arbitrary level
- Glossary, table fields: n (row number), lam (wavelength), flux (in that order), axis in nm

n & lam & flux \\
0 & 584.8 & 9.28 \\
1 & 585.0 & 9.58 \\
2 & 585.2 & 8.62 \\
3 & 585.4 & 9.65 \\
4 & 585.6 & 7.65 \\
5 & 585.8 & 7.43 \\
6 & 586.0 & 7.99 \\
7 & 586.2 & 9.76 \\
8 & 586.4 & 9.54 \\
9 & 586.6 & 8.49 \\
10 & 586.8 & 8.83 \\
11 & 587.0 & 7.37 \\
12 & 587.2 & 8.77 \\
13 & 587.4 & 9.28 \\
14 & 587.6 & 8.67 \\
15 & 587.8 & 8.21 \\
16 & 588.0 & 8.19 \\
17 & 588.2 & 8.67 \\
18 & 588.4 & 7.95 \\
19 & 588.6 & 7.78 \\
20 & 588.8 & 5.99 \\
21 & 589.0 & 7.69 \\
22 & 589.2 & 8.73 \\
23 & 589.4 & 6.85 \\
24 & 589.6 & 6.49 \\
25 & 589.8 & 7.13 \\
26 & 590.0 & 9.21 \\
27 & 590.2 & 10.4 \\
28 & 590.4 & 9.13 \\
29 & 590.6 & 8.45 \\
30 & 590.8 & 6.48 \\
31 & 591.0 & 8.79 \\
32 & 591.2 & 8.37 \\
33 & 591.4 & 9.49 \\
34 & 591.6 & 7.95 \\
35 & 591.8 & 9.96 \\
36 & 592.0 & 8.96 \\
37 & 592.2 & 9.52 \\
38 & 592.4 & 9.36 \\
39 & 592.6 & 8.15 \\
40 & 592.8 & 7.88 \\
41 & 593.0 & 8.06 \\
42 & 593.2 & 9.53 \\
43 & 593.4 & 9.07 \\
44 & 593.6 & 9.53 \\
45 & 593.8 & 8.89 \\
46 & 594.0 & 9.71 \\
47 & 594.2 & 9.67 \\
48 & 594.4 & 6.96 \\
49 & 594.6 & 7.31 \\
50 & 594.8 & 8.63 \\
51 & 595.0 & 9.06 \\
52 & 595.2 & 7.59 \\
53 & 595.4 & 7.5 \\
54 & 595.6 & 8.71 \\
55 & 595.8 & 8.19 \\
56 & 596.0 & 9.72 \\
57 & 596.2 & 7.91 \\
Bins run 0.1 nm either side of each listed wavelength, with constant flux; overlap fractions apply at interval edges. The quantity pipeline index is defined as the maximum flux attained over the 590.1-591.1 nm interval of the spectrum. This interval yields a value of 10.4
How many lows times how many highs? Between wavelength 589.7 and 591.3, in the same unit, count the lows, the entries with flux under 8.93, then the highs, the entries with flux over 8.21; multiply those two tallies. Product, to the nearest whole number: 30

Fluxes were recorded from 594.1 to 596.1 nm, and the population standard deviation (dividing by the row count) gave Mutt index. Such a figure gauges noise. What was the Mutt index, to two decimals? 0.93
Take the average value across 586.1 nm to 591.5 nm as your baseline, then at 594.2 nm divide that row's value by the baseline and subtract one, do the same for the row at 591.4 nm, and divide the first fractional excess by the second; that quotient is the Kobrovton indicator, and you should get 1.2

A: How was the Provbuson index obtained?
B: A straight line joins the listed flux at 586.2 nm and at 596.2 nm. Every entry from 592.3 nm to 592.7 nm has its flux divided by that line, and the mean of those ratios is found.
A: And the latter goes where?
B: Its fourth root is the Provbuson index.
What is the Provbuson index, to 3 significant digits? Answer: 1.00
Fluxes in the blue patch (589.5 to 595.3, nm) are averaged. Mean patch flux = 8.61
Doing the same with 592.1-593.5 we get 8.80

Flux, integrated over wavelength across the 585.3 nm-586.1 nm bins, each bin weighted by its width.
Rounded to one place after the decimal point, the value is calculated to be 6.5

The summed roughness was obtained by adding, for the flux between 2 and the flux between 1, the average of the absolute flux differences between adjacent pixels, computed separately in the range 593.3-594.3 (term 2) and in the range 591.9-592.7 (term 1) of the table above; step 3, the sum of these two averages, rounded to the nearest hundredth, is 1.13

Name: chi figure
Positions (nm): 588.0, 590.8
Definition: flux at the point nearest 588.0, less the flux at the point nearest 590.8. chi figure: 1.7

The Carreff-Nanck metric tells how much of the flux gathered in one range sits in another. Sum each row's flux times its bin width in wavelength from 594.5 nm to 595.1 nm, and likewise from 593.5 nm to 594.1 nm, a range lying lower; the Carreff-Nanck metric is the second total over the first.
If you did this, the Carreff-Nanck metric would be 1.13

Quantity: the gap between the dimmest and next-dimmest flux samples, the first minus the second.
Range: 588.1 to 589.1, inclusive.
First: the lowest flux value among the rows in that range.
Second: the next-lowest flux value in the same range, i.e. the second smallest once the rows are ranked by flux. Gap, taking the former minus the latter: -1.7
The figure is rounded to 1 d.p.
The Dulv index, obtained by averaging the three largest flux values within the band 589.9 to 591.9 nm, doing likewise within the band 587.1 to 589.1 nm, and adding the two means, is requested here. 18.9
